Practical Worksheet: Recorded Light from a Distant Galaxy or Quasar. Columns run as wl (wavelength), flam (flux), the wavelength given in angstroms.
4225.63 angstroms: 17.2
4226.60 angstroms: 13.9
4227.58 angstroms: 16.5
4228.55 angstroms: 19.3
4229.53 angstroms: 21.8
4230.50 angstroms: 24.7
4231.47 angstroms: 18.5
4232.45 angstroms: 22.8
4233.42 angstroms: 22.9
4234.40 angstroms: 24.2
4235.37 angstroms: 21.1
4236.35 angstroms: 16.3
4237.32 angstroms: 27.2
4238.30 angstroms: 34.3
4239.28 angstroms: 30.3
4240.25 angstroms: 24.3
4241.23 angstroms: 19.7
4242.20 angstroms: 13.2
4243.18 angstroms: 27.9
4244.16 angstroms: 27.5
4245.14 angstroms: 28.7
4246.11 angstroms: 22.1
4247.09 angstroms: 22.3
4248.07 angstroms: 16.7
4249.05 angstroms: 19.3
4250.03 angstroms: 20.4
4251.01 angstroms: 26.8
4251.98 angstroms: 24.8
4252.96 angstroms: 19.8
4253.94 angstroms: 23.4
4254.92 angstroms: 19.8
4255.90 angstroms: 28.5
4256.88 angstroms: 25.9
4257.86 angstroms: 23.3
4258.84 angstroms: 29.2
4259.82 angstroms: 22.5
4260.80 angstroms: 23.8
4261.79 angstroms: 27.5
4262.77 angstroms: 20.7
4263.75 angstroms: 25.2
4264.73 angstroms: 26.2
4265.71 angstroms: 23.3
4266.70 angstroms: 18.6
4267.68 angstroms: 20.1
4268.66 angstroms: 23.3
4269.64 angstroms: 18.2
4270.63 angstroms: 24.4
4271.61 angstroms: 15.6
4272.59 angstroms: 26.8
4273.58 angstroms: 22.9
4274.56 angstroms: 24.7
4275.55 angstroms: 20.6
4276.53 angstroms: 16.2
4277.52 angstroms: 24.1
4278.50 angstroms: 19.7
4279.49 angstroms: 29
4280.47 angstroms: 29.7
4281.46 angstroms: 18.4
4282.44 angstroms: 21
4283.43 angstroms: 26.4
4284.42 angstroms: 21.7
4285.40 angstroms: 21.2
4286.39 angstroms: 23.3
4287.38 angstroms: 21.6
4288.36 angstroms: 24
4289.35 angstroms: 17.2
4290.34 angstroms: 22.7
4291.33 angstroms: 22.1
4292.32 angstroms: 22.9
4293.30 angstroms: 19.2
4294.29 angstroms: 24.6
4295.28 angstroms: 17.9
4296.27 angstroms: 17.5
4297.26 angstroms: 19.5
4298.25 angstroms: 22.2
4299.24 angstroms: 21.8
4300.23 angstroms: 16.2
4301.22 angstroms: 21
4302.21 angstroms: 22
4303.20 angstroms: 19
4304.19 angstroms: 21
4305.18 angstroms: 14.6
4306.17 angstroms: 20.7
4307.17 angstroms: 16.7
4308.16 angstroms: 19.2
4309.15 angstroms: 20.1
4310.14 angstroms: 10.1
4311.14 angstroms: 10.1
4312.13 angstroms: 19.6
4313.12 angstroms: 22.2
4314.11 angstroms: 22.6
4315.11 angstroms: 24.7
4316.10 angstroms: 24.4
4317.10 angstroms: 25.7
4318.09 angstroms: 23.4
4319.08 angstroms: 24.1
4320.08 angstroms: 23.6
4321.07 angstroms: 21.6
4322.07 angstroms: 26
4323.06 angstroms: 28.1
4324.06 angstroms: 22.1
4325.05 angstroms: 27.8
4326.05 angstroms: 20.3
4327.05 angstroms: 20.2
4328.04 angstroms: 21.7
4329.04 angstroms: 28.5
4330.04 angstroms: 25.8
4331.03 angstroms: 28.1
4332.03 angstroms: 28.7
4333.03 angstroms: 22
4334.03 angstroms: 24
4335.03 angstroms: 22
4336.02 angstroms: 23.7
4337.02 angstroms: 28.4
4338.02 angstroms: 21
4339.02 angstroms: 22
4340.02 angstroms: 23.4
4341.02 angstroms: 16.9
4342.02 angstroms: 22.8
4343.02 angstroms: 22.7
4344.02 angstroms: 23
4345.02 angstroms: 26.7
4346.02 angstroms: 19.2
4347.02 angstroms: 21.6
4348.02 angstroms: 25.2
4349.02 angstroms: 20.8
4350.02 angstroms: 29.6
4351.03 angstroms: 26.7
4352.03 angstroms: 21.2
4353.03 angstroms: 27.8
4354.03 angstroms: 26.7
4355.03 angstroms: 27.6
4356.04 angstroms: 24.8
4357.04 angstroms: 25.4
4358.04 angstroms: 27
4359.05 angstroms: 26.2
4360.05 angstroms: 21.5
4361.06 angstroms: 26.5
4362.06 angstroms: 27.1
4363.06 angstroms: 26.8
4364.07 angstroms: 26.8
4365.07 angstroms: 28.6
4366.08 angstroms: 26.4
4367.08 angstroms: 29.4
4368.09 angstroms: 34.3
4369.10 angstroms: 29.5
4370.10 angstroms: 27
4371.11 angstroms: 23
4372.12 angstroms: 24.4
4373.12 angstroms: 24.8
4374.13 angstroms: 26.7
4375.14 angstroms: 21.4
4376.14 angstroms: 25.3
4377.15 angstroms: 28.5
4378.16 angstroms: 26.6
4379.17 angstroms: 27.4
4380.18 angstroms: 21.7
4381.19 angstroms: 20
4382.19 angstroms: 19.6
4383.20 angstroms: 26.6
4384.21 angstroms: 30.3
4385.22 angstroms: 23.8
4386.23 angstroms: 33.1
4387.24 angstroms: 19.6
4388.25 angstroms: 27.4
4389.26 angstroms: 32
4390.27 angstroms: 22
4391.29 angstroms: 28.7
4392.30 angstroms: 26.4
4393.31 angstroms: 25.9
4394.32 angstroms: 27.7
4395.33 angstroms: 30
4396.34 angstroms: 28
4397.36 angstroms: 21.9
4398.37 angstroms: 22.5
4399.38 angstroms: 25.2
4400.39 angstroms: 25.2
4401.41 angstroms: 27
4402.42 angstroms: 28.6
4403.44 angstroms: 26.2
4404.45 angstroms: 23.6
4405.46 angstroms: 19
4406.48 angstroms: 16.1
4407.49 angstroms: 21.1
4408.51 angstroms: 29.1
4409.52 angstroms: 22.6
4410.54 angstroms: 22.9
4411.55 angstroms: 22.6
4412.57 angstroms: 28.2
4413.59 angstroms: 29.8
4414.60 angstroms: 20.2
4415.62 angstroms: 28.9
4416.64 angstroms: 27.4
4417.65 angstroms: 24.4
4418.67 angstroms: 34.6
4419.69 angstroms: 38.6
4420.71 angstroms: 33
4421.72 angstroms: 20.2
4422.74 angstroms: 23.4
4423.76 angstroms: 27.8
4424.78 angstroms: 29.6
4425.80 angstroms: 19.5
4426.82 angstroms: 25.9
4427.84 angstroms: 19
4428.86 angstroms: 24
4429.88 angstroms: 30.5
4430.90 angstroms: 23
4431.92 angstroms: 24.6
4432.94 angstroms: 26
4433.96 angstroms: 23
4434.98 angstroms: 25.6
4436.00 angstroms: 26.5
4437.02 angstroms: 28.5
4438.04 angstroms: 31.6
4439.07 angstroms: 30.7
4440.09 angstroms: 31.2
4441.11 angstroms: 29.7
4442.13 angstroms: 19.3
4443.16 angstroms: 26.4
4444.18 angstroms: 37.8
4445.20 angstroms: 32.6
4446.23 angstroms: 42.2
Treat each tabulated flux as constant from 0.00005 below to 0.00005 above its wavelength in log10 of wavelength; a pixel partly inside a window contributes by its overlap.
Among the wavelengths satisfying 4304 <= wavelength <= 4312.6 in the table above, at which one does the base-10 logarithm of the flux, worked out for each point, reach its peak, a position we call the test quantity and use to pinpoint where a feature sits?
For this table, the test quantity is 4304.19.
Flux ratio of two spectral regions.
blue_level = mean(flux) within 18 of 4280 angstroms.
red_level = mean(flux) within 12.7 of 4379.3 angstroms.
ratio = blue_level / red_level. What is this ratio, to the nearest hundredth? 0.84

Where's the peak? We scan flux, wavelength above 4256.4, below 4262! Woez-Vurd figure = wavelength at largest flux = 4258.84 angstroms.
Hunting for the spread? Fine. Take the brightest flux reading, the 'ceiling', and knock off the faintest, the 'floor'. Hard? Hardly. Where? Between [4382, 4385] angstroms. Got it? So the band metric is 10.7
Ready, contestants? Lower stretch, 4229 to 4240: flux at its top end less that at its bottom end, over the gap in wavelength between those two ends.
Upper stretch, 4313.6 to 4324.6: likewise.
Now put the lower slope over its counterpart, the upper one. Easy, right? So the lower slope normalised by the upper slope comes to -17.3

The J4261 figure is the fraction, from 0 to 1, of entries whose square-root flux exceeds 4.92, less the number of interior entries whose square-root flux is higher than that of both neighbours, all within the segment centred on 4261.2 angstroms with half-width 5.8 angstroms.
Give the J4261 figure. -2.5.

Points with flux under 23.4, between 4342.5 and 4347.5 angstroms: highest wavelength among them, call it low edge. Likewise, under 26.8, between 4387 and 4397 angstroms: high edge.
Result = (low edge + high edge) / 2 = 4370.2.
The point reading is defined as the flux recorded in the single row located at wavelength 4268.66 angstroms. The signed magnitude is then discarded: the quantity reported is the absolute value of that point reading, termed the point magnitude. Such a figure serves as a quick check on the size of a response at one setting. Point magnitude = 23.3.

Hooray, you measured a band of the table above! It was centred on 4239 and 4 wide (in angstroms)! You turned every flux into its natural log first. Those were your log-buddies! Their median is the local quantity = 3.36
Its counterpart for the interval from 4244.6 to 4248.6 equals 3.10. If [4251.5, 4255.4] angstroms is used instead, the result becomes 3.07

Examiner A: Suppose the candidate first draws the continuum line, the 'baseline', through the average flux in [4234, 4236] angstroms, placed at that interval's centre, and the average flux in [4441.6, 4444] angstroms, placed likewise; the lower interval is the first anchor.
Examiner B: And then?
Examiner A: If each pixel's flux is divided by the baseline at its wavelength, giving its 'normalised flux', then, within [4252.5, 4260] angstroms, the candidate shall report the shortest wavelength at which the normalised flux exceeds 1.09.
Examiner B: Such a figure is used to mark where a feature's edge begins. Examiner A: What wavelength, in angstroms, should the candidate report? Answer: 4255.90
